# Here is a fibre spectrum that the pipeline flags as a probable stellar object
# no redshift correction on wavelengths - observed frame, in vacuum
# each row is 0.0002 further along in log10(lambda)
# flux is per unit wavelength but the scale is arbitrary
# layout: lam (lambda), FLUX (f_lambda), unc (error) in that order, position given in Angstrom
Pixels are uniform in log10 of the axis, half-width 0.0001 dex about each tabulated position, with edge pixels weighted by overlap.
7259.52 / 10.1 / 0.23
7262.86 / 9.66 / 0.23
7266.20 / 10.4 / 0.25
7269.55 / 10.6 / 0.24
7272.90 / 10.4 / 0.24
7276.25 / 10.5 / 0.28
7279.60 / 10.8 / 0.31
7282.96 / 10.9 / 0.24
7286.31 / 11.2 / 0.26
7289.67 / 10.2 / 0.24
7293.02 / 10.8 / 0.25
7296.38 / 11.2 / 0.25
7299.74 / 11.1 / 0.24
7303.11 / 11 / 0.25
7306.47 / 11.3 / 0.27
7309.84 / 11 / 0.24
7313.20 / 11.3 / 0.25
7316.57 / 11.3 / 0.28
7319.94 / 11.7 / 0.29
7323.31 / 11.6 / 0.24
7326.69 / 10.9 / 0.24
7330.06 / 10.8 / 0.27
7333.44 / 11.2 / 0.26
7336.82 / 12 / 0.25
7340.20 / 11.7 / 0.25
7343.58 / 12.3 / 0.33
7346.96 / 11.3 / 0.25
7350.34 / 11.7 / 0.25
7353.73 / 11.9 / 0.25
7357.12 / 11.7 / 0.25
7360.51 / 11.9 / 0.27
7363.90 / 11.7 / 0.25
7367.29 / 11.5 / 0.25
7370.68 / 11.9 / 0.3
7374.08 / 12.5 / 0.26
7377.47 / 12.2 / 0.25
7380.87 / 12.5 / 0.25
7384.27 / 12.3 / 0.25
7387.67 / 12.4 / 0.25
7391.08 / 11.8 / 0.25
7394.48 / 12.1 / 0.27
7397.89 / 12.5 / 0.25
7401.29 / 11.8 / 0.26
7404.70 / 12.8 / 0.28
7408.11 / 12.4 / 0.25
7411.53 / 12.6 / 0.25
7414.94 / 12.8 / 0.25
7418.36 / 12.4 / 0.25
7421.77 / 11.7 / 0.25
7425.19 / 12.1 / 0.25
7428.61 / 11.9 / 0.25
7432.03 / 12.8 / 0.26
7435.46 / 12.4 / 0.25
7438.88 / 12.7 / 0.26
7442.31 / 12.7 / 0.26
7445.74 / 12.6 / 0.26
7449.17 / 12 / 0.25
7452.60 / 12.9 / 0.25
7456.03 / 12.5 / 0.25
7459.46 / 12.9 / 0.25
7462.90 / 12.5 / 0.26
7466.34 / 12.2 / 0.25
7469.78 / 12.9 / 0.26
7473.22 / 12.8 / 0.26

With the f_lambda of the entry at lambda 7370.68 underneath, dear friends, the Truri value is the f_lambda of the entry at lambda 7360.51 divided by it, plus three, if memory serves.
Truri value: 4.00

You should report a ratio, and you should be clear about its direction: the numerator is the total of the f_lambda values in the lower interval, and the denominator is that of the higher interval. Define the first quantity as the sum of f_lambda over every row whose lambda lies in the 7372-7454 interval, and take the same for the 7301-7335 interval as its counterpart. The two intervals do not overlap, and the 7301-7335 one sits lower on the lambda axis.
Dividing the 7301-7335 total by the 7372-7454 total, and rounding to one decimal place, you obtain 0.4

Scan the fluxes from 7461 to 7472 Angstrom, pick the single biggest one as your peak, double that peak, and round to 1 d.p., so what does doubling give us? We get 25.8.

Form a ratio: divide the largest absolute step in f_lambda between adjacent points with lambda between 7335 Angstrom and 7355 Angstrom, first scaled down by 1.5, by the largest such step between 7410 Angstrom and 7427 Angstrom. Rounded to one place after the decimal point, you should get 1.0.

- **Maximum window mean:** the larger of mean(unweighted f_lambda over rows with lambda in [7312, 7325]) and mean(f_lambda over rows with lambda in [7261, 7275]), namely 11.5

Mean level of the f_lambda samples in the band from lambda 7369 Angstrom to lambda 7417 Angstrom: 12.3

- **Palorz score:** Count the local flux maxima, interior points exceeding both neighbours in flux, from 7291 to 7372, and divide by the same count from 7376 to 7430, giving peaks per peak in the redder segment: 1.17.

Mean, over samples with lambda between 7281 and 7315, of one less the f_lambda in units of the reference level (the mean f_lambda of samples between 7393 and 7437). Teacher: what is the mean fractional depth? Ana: 0.11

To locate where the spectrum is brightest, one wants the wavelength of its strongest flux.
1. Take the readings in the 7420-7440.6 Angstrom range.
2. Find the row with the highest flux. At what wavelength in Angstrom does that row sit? 7432.03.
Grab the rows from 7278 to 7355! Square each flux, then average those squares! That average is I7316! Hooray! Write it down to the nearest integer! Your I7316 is 127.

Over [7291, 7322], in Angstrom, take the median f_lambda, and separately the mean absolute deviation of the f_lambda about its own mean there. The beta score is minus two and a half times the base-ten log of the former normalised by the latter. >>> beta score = -4.4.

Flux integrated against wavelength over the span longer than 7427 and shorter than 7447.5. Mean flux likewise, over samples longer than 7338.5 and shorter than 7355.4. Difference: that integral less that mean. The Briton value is 245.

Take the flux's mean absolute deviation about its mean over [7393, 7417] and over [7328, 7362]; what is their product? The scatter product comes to 0.093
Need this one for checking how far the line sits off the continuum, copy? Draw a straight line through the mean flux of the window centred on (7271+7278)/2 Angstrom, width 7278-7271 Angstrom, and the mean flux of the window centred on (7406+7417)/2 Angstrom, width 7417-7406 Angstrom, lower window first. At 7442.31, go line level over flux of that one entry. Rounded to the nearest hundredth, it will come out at 1.03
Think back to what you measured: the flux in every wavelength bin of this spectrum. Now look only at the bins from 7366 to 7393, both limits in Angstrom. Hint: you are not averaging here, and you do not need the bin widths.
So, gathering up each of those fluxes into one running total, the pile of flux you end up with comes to 97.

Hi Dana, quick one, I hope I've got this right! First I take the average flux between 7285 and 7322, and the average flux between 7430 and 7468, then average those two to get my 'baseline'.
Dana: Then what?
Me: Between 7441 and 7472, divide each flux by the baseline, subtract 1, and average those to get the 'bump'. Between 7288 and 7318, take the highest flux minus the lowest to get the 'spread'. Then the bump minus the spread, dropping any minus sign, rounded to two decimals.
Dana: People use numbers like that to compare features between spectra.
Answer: 1.04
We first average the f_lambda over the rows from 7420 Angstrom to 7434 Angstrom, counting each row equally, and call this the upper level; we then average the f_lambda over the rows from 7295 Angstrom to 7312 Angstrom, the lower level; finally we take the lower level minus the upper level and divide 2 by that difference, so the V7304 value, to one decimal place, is -2.0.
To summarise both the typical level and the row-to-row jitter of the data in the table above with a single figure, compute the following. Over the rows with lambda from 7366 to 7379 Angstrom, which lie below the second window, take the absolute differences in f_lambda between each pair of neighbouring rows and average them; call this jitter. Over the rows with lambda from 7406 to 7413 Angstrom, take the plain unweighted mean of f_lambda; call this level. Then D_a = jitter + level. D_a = 12.9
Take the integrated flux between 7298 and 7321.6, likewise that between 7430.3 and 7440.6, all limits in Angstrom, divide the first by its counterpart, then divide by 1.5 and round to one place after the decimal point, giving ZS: 1.4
